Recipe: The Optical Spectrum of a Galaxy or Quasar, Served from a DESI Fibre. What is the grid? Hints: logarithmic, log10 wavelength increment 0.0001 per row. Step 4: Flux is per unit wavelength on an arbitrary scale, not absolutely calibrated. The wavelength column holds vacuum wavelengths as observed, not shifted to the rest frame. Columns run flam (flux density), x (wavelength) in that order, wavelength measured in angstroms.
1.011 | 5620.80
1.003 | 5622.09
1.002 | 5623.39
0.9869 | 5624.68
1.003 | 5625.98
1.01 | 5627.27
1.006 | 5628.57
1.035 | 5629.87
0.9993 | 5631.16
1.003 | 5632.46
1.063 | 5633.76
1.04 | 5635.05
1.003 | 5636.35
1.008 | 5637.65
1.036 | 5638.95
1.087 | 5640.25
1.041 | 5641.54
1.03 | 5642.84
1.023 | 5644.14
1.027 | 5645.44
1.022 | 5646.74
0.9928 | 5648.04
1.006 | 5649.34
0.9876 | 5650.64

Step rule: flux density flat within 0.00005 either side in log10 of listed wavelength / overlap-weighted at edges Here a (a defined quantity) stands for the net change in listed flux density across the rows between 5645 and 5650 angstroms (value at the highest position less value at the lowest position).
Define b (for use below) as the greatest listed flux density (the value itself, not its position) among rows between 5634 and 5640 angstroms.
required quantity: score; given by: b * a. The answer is -0.02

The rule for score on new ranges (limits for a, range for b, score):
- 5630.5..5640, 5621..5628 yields 0.04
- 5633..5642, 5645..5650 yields -0.02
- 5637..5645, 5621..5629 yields 0.02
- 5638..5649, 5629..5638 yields -0.05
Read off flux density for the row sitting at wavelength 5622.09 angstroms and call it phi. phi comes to 1.003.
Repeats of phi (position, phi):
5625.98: 1.003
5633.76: 1.063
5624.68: 0.9869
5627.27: 1.01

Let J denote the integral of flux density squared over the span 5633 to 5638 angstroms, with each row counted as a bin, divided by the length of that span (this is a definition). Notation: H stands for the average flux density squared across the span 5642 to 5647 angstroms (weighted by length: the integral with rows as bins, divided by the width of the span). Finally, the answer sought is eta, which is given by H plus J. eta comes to 2.11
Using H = 1.05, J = 1.06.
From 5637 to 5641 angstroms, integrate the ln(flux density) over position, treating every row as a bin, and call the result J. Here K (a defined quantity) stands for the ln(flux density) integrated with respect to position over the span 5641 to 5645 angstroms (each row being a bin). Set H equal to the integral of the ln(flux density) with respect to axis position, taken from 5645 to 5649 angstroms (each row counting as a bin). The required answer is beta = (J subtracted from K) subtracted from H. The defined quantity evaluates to 0.097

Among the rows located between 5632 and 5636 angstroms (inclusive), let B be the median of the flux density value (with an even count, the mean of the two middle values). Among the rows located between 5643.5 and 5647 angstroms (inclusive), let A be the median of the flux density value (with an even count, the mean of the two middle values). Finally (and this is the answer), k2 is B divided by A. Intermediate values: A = 1.02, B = 1.04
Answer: 1.02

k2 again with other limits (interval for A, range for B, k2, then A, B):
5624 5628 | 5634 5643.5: 1.03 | 1.00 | 1.04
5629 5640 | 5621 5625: 0.98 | 1.02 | 1.00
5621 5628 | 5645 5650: 1.01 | 1.00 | 1.01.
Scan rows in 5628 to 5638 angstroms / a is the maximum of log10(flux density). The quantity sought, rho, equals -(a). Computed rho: -0.027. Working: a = 0.027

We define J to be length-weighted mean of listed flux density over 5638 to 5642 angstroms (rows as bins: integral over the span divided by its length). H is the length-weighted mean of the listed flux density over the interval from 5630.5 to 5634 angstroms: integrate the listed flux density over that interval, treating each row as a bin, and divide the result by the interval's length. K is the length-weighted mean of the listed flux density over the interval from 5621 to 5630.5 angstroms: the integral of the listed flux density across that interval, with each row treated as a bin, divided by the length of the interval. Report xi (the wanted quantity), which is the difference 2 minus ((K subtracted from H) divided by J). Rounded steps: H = 1.02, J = 1.05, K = 1.01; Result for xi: 1.99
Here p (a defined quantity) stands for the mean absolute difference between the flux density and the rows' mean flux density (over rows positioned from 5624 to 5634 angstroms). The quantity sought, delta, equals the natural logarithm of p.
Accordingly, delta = -4.03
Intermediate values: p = 0.0179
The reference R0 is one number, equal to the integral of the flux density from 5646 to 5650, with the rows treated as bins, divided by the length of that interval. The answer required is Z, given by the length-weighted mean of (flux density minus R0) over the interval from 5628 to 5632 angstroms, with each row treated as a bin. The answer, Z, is 0.005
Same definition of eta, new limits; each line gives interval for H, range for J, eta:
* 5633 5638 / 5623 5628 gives 2.06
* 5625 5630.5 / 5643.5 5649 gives 2.05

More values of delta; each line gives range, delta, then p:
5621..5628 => -5.18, 0.0056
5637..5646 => -4.14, 0.0160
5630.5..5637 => -3.74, 0.0239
